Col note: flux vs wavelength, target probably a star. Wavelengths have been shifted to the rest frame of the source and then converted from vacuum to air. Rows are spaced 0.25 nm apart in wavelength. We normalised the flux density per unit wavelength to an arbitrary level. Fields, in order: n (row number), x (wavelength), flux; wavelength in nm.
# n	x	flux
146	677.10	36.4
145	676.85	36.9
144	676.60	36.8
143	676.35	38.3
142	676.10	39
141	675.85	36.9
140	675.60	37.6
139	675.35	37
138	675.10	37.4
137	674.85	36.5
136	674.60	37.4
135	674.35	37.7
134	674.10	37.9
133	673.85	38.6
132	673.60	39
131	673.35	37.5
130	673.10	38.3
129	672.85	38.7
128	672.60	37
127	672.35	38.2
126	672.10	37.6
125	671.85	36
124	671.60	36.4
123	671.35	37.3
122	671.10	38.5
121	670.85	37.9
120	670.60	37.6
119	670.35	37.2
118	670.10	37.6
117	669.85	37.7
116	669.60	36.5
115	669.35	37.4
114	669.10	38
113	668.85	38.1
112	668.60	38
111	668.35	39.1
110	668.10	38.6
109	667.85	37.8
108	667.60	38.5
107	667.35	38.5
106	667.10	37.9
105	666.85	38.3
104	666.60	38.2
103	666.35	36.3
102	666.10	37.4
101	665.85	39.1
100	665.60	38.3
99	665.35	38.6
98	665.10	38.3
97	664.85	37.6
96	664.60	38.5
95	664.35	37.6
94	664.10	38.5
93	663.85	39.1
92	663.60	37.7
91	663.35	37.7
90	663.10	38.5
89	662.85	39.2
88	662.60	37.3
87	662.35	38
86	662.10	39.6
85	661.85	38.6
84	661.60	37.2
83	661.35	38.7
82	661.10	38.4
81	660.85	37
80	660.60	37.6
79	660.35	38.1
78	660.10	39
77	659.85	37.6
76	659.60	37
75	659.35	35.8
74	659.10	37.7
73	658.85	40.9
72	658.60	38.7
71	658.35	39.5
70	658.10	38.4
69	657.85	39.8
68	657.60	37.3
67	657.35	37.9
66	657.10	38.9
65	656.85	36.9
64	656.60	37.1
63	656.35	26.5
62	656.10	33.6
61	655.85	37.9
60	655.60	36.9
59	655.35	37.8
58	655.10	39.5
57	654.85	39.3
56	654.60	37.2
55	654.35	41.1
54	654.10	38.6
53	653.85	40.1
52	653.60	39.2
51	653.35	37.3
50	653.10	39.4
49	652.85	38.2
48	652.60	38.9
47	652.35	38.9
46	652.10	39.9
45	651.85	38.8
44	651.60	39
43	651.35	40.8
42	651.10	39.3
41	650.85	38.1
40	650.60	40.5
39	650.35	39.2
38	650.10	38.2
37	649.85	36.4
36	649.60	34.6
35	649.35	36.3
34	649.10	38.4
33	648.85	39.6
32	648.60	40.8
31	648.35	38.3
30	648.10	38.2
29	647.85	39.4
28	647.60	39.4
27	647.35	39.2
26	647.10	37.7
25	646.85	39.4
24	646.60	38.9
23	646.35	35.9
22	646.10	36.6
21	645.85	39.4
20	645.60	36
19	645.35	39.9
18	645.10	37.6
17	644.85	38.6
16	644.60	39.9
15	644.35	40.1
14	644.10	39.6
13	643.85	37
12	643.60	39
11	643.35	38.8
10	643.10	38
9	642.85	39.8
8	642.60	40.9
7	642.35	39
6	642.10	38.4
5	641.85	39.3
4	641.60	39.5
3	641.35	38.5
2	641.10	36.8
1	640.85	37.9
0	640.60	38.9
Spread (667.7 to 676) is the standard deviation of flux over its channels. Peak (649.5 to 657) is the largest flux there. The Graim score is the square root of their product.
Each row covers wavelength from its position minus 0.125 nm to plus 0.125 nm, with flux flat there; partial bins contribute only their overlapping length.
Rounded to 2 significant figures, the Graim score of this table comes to 5.5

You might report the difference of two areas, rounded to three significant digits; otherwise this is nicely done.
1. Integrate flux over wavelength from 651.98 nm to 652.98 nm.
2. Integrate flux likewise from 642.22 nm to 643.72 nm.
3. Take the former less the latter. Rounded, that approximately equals -19.9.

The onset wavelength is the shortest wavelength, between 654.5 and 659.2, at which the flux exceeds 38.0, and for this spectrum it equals 654.85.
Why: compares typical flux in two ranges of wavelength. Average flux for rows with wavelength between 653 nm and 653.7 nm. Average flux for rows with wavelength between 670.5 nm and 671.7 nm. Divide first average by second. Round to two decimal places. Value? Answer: 1.03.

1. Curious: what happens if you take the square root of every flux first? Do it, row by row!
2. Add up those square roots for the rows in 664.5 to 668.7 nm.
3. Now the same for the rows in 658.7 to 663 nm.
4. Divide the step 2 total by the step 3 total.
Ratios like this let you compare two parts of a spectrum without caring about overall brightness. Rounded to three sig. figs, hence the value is 1.00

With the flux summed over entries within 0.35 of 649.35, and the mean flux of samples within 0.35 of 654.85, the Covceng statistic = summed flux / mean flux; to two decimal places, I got 2.83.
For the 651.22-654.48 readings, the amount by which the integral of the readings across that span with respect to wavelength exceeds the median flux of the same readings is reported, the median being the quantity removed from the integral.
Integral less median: 89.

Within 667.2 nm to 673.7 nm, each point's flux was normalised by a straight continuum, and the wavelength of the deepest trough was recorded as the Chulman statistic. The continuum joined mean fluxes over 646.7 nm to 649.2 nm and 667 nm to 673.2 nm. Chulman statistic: 671.85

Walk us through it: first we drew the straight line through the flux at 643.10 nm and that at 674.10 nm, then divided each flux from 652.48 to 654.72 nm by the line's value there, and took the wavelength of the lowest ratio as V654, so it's 654.60 nm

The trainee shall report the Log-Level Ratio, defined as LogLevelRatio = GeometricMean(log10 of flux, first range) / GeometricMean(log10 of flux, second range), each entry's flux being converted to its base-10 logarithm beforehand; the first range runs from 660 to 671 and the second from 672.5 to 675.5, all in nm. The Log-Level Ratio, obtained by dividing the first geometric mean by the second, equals 1.00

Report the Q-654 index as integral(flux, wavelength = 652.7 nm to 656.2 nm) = 134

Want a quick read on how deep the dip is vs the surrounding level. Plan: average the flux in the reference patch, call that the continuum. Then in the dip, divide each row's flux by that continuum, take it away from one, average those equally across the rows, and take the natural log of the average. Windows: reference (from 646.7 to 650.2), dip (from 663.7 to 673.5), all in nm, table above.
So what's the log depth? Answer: -4.6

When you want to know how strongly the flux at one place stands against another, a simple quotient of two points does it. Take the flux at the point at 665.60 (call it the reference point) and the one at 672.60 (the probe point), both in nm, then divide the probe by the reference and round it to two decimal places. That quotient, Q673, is 0.97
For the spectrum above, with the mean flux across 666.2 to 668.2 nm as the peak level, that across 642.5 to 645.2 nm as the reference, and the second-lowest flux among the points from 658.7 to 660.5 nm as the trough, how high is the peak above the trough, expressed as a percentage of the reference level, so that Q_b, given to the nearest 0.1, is 2.6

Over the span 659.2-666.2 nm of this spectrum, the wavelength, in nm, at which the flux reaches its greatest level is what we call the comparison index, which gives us 662.10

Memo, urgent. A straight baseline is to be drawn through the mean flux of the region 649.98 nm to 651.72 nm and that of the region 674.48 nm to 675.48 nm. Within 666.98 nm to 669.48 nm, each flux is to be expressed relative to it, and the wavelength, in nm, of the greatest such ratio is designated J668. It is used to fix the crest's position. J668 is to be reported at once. 668.35 nm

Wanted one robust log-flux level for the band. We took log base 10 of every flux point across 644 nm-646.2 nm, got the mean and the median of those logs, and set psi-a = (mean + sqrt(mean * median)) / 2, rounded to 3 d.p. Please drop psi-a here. 1.589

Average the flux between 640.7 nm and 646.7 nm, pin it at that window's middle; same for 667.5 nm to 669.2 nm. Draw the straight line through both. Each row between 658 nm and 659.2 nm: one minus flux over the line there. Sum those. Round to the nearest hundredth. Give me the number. -0.08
